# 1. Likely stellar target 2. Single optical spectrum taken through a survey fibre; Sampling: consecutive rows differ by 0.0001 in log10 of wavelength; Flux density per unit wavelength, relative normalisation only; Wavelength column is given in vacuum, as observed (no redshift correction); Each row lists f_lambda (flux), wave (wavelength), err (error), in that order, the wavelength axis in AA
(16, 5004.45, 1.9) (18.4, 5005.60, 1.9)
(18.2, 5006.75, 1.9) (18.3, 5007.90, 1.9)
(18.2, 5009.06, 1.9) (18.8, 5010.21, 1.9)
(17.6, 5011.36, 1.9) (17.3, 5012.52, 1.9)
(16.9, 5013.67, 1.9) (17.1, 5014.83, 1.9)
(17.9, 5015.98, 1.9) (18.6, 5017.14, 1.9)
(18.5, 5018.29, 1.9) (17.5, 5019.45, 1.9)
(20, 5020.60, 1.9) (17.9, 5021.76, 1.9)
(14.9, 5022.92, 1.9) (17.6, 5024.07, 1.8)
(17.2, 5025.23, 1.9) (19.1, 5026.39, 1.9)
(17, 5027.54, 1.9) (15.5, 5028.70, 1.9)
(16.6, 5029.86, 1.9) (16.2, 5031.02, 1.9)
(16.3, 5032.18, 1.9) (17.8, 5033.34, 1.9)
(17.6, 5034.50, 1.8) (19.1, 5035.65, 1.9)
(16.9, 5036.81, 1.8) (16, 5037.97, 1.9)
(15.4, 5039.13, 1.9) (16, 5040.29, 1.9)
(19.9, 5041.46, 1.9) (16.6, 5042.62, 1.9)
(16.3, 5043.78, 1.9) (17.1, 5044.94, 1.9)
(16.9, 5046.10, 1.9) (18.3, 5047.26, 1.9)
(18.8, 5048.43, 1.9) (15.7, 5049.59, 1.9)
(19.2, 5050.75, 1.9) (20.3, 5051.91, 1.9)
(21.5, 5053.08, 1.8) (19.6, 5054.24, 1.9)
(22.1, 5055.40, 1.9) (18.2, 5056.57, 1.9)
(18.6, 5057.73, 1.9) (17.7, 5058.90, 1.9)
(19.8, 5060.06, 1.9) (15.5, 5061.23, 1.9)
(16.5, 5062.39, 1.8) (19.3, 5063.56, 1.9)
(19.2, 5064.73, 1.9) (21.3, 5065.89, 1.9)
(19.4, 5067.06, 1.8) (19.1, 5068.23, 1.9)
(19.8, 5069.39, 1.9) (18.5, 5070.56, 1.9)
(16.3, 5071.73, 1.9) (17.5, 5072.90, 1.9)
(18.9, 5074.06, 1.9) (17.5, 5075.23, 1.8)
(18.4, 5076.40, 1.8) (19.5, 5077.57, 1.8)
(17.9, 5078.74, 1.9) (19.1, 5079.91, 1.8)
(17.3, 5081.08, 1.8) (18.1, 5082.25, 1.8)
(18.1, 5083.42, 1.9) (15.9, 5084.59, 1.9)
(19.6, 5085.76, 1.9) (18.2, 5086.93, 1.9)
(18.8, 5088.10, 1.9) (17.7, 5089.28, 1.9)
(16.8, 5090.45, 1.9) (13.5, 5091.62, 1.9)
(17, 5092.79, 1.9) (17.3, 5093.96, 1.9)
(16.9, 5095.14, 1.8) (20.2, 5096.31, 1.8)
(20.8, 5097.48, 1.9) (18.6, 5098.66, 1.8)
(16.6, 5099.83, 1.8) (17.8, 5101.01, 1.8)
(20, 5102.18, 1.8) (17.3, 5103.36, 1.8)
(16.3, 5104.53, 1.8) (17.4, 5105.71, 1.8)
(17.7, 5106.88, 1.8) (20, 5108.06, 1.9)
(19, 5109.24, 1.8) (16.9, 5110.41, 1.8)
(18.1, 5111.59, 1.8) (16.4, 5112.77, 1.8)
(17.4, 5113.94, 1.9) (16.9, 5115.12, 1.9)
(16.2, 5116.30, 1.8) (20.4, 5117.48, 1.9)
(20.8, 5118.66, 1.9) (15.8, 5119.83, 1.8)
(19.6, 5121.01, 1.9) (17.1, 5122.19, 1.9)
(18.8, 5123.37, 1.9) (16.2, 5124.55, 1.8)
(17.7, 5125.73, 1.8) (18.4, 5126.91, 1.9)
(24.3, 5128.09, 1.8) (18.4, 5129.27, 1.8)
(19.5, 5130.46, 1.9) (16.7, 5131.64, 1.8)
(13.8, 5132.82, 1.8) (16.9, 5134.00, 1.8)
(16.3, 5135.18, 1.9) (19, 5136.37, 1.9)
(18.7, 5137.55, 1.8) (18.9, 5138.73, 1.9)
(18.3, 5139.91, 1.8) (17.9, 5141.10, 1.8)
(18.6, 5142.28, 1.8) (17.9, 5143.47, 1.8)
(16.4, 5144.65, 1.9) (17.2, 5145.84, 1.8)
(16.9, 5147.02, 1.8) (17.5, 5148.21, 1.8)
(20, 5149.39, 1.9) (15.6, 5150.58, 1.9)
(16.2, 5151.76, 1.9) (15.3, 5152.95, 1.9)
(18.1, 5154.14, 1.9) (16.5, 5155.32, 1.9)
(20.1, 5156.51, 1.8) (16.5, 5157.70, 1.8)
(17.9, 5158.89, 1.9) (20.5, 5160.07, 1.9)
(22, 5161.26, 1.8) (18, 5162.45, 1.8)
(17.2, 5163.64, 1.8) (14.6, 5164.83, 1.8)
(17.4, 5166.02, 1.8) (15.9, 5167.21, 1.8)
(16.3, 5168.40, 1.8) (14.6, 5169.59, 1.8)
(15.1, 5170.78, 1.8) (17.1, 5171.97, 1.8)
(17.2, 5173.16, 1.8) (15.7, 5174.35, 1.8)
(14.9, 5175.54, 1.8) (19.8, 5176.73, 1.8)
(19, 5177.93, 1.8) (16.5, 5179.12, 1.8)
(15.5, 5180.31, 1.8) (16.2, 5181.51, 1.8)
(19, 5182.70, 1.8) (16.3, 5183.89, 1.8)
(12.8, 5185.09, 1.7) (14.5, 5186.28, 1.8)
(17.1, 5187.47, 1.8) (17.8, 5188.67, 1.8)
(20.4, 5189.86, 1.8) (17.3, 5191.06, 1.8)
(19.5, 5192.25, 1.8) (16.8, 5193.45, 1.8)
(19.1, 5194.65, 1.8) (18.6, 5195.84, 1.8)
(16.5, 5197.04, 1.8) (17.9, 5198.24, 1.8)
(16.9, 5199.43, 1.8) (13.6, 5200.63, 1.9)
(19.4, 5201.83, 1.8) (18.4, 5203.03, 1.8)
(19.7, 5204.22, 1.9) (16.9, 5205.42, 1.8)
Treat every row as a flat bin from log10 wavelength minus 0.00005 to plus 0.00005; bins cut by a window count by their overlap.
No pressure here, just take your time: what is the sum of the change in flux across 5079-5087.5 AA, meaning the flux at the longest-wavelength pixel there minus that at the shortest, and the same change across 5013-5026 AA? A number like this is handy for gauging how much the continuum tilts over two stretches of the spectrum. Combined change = -1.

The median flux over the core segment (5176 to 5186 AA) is 16.4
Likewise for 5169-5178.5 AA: 16.4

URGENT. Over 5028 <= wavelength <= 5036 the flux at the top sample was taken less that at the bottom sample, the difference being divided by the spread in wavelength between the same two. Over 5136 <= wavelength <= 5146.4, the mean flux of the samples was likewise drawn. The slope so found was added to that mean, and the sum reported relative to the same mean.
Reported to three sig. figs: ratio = 1.03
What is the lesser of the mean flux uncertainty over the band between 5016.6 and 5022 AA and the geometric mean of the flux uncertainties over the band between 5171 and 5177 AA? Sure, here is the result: 1.80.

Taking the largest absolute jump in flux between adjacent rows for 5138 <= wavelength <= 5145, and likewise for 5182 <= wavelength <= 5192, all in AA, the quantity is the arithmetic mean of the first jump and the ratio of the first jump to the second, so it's 1.0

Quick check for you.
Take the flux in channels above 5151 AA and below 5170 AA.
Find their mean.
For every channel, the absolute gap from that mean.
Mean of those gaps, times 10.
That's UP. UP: 16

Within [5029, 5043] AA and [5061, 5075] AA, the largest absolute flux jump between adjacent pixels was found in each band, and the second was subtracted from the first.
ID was 1.1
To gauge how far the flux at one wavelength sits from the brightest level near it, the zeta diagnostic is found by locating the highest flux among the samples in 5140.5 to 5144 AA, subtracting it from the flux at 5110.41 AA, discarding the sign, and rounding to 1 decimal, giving 1.7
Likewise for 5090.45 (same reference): 1.8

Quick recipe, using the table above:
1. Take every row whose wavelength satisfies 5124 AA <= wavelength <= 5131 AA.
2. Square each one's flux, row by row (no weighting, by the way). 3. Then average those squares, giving 371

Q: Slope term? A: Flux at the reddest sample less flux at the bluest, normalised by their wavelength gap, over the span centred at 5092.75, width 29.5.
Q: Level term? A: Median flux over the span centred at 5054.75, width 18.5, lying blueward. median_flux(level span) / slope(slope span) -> -2631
